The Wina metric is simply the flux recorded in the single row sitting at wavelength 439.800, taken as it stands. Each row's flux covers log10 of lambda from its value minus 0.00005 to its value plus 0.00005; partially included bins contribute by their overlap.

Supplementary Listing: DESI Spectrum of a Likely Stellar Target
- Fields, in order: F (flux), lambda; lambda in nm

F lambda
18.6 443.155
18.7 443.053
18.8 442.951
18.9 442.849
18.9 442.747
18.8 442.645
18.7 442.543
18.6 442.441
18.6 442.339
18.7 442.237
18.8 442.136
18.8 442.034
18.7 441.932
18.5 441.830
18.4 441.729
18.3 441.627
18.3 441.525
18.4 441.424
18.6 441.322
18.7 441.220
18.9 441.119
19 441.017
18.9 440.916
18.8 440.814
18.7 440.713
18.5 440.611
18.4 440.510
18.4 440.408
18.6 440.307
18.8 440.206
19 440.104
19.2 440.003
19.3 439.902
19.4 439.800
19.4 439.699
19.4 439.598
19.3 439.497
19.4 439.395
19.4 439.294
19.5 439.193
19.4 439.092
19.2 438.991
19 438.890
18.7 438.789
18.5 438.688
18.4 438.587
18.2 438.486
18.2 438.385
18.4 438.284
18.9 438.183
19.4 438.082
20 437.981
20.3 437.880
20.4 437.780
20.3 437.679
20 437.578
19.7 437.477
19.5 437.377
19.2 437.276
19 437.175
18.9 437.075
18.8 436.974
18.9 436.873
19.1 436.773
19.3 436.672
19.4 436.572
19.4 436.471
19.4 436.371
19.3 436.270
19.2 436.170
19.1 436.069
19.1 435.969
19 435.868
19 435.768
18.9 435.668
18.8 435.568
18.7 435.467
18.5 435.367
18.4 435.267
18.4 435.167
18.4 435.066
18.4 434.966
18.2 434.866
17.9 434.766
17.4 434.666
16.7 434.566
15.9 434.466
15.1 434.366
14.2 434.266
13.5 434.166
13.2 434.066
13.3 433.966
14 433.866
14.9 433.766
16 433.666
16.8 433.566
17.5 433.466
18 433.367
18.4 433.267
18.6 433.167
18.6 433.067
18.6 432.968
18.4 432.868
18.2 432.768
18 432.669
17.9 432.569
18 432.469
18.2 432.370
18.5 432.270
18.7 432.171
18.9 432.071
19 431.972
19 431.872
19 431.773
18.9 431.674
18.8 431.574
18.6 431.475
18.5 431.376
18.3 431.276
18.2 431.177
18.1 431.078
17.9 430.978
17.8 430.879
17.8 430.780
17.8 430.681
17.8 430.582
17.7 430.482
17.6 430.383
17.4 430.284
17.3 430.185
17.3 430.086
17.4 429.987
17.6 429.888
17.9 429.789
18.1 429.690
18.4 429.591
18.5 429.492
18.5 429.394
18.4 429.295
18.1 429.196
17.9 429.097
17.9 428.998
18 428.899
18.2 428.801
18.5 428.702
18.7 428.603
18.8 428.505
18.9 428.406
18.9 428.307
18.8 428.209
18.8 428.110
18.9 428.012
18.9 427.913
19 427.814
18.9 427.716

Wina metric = 19.4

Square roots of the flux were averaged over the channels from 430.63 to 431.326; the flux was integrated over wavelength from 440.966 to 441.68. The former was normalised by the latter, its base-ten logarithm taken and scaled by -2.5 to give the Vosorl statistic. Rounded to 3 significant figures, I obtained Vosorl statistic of 1.24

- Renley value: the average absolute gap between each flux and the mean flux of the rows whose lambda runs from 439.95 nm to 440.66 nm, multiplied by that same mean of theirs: 4.8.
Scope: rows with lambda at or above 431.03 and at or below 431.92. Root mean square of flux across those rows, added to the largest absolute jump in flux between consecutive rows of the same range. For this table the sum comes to 18.8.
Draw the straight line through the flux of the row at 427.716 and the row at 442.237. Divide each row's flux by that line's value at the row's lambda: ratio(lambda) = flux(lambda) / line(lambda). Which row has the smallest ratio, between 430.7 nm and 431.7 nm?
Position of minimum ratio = 430.780 nm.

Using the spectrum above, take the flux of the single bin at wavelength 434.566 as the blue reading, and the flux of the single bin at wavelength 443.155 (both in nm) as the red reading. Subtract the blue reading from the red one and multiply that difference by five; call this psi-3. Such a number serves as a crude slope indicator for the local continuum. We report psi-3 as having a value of 9.5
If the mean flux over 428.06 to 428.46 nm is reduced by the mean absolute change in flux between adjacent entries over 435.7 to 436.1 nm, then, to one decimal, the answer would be 18.8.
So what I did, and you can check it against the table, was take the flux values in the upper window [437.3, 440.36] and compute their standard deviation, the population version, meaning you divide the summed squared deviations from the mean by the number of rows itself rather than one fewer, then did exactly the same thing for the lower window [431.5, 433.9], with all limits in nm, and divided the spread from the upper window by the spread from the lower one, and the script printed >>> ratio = 0.5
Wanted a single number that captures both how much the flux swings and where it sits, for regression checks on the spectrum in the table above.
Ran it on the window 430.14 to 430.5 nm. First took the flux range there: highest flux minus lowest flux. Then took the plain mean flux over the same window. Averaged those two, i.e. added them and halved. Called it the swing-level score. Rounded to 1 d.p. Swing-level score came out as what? 8.9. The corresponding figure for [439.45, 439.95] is 9.7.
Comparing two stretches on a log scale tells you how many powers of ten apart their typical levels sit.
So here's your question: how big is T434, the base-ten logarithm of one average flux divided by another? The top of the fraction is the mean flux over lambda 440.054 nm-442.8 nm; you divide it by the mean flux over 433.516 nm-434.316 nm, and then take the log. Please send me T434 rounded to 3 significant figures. 0.110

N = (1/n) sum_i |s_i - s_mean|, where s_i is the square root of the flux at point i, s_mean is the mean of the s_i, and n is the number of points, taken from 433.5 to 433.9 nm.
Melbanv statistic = 0.12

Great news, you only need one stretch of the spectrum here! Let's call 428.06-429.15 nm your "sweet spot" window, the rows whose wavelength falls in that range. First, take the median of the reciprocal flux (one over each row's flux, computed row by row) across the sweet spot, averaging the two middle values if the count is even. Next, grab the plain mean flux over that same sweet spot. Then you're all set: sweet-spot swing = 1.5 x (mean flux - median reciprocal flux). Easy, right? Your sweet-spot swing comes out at 27.7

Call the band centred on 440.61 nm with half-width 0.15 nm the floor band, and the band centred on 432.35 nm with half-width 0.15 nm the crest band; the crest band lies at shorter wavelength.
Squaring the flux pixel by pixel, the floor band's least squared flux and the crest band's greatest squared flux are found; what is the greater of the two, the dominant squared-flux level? 342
